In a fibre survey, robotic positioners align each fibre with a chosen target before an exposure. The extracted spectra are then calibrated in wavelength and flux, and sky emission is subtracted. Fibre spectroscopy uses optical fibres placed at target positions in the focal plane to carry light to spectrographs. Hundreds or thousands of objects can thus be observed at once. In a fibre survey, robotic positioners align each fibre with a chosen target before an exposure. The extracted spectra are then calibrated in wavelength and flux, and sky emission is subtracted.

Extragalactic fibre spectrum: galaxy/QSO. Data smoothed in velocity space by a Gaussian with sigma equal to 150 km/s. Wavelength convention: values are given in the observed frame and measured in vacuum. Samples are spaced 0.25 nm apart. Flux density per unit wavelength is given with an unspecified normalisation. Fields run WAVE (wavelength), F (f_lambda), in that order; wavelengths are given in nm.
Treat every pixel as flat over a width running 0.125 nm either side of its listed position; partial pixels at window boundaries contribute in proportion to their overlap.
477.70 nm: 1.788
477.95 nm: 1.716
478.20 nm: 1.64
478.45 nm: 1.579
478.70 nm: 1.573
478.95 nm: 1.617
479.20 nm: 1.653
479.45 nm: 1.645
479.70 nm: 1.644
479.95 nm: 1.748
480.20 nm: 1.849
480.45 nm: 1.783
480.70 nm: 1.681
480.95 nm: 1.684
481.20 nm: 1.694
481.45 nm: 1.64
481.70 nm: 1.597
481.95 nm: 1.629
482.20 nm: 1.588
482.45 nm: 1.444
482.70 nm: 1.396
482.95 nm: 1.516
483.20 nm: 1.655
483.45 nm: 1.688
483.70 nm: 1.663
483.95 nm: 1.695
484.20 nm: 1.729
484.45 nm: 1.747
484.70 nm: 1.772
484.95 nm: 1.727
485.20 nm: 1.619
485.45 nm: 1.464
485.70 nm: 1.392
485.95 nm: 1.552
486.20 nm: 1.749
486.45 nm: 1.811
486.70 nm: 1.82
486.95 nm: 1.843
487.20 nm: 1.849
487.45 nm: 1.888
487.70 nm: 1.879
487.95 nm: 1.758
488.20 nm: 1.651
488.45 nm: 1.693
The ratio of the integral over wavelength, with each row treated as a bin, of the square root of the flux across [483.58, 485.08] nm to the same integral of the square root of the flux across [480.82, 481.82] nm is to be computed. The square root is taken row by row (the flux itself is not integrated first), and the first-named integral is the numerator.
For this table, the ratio 1.5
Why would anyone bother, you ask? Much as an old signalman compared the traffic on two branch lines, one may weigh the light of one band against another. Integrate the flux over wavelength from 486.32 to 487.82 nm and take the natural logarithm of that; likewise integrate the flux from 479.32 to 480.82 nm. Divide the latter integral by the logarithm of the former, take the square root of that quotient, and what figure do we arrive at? 1.6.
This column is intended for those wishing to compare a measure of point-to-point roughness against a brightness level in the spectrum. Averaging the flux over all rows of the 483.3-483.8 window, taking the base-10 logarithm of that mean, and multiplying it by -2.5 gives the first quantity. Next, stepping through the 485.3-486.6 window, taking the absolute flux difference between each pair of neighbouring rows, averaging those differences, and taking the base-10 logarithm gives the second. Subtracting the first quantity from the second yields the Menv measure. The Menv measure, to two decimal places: -0.35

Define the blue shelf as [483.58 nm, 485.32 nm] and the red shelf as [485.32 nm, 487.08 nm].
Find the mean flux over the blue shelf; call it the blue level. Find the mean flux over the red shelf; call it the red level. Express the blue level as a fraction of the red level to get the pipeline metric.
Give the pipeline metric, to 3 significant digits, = 1.03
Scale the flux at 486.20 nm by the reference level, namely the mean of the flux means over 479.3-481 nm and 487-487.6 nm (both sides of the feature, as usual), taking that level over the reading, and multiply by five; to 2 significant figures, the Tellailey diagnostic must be 5.1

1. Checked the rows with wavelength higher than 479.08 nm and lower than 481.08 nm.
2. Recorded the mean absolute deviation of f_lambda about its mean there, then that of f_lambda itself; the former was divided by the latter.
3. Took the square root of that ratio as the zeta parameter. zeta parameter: 0.19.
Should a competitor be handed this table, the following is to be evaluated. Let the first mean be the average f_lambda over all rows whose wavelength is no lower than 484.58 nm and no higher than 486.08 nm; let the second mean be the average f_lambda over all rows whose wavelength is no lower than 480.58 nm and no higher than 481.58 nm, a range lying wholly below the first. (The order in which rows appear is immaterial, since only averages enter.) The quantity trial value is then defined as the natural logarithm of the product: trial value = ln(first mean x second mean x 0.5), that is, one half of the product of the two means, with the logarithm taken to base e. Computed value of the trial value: 0.28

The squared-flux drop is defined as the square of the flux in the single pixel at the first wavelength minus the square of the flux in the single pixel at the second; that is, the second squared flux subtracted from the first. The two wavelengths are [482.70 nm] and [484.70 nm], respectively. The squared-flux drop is -1.19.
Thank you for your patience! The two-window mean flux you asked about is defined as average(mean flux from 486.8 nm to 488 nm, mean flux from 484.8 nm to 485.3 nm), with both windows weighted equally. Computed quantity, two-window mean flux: 1.76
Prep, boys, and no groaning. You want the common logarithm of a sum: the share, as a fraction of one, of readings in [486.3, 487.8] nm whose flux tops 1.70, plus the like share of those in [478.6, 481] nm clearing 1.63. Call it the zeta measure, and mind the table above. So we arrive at 0.26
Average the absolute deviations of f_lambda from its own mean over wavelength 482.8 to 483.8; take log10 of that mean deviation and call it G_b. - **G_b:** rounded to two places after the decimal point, -1.24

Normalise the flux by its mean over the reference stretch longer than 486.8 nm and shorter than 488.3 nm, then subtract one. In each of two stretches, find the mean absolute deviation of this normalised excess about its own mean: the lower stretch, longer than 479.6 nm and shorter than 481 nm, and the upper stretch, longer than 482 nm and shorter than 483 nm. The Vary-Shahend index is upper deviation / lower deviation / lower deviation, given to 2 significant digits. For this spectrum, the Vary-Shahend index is 31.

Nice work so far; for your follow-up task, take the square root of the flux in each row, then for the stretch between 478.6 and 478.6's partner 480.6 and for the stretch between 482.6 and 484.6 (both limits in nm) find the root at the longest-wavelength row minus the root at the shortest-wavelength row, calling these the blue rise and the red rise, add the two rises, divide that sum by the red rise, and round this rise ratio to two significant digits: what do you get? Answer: 1.6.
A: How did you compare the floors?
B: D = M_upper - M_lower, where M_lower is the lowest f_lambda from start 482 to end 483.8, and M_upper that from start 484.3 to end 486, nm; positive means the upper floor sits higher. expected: 0.00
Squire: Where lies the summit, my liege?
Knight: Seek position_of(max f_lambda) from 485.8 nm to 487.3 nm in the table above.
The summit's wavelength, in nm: 487.20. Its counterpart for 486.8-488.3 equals 487.45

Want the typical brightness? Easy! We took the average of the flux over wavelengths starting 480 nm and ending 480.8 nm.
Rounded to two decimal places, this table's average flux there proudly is 1.77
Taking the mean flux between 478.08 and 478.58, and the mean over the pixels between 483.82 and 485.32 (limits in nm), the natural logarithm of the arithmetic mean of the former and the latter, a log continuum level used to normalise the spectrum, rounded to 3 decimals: 0.508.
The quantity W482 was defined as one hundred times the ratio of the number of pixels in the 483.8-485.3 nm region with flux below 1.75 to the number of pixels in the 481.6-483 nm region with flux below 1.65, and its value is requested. 83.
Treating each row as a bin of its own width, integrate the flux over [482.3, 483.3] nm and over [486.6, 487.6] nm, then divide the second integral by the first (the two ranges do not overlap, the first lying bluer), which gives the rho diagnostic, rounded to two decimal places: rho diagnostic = 1.23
